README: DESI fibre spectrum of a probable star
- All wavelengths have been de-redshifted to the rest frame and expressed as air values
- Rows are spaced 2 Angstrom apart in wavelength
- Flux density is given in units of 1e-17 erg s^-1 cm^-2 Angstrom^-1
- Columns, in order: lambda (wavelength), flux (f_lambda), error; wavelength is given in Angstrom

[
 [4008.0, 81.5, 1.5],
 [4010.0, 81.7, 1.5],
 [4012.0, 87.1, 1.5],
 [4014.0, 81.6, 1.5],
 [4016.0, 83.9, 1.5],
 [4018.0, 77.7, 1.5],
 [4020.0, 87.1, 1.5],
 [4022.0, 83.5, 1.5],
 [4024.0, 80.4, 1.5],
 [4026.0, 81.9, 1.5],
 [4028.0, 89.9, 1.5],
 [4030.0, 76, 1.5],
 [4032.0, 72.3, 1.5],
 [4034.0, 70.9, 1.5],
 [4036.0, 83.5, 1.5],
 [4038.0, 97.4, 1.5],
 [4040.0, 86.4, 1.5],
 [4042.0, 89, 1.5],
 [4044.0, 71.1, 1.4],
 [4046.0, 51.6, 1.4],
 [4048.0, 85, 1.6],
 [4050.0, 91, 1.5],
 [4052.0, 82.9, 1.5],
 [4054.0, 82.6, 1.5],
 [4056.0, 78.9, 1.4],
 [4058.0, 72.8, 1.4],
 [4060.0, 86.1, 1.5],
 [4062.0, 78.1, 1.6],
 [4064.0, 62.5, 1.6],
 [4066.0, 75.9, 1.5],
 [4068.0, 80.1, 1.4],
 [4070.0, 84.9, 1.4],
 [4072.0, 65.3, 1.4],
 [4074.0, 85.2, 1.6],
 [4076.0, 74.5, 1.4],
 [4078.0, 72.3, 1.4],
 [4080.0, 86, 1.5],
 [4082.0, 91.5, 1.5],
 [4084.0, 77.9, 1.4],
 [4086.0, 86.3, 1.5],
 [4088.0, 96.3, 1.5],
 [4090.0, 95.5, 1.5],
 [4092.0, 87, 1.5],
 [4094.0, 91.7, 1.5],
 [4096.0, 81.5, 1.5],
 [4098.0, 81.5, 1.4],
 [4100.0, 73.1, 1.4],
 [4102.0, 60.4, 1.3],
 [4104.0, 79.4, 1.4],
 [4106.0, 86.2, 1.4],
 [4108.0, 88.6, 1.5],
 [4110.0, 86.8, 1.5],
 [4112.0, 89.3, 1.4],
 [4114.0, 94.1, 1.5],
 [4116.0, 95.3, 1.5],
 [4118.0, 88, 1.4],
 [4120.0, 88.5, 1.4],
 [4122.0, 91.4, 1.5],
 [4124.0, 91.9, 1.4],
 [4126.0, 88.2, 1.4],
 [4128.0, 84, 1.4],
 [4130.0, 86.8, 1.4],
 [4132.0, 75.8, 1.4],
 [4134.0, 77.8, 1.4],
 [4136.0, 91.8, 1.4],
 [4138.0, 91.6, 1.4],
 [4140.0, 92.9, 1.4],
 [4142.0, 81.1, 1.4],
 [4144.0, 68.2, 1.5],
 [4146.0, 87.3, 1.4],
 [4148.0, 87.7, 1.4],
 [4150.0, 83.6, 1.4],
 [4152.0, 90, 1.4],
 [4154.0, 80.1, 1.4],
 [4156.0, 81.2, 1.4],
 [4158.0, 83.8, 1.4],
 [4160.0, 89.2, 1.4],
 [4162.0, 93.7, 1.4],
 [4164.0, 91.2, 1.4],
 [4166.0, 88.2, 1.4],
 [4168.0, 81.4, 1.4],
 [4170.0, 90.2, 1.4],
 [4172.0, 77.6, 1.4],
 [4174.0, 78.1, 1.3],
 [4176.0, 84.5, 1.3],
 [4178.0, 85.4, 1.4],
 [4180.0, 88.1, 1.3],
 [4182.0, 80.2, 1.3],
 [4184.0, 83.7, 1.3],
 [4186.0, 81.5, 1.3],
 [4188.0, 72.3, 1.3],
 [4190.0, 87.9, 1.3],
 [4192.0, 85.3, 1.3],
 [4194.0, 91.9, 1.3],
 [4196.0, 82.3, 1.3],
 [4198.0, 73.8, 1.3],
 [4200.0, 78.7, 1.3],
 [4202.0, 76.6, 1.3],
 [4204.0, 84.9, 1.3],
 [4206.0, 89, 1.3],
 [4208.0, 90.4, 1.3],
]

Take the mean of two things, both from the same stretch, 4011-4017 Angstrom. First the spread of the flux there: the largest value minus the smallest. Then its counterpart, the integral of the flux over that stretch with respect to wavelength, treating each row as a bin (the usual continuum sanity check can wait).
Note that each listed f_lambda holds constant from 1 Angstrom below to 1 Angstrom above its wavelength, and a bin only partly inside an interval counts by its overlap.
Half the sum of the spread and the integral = 255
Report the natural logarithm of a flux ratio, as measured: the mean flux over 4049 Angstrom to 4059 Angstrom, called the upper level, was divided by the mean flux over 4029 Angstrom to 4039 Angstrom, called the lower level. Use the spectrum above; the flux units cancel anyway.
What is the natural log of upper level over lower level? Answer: 0.02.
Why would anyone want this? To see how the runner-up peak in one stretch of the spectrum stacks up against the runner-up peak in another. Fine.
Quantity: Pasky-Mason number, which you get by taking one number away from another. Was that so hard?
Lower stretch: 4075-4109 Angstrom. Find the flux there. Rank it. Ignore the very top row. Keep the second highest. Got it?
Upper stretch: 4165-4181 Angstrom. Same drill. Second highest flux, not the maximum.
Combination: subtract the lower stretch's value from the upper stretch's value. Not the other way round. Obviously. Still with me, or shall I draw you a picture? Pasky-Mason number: -7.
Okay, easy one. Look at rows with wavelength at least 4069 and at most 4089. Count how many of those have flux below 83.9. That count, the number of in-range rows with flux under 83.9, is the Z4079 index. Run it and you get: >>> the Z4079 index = 4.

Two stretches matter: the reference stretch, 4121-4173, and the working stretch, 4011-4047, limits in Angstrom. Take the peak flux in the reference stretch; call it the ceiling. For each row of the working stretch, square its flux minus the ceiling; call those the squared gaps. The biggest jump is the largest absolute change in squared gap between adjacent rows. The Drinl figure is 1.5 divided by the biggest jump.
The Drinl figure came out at 0.0012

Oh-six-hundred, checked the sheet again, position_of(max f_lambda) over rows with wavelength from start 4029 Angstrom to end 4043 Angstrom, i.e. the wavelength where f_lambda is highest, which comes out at 4038.0 Angstrom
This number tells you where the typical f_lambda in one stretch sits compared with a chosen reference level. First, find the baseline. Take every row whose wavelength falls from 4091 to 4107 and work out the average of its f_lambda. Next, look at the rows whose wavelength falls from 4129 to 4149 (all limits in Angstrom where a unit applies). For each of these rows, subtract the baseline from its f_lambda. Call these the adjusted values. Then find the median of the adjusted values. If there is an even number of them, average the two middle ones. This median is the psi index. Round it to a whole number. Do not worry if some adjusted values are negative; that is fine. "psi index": 7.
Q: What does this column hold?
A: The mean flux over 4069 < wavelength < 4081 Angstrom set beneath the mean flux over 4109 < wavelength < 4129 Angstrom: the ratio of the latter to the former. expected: 1.150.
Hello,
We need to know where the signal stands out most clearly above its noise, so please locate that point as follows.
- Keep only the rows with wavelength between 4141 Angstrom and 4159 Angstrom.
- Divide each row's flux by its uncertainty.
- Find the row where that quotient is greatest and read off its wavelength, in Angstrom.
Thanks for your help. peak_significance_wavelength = 4152.0 Angstrom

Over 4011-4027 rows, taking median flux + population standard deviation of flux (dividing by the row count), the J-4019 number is 85.7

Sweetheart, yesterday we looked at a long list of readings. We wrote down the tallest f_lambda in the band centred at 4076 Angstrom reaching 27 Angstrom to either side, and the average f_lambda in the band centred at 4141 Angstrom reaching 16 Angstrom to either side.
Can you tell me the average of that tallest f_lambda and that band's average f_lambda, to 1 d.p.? 90.3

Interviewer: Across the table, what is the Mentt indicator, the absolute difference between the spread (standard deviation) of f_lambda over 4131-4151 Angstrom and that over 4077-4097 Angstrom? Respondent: 0.4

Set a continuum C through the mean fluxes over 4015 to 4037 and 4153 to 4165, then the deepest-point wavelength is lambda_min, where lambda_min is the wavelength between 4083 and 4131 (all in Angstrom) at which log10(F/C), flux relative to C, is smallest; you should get 4102.0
